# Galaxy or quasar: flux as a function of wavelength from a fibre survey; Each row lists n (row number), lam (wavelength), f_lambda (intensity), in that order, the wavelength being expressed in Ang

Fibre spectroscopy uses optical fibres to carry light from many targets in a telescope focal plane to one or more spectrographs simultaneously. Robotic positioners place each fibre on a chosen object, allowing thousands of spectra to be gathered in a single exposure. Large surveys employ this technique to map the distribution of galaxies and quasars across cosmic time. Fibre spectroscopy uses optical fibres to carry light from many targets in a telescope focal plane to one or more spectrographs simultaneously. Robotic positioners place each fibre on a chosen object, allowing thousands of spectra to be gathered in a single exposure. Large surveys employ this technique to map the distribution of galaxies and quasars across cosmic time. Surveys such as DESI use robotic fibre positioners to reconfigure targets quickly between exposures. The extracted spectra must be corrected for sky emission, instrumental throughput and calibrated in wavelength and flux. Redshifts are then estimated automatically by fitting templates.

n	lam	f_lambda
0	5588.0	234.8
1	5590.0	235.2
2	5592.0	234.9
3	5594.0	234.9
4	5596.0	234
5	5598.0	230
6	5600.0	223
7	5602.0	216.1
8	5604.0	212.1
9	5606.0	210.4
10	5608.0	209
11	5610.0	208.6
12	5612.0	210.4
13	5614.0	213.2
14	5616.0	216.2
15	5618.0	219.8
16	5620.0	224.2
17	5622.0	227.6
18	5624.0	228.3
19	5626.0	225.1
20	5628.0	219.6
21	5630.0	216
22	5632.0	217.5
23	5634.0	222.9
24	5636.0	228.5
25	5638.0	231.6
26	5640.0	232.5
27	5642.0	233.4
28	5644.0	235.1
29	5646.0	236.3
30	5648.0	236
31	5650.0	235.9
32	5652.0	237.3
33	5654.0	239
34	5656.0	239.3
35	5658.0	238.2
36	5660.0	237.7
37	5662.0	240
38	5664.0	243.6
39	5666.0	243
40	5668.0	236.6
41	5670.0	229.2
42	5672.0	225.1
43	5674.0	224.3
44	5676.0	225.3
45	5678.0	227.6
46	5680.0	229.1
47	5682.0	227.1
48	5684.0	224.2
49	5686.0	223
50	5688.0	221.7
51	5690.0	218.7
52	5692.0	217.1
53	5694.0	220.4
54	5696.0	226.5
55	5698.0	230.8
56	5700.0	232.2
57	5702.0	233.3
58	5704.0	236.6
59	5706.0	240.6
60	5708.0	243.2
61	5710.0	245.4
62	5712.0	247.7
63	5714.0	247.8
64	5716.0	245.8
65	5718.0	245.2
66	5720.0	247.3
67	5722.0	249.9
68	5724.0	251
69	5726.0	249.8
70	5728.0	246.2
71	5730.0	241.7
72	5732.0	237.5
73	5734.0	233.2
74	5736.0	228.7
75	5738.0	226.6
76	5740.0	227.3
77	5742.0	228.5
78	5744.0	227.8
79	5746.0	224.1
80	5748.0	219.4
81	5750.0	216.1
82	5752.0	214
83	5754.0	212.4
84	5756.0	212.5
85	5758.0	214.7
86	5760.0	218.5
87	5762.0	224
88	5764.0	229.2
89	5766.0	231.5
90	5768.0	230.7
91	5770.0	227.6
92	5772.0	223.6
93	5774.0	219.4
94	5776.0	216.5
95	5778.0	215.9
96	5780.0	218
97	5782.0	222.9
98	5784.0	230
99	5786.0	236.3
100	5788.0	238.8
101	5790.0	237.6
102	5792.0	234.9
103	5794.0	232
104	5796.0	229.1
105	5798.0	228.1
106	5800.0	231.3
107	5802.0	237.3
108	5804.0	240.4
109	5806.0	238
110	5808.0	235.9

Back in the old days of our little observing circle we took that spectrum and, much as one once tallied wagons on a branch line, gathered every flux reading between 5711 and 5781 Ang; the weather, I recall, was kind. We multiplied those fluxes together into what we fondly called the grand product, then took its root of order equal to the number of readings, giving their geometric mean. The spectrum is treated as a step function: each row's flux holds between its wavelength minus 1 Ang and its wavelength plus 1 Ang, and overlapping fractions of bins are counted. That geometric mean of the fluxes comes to 230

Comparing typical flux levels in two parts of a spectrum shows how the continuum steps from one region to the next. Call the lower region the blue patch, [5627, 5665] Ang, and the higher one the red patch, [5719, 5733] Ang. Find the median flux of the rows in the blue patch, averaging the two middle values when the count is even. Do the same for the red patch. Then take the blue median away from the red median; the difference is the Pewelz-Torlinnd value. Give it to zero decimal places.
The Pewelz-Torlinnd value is 11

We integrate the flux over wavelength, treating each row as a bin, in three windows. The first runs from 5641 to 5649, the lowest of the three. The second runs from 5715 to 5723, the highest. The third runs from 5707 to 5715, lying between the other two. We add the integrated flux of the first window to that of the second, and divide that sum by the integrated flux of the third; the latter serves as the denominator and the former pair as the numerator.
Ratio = 1.96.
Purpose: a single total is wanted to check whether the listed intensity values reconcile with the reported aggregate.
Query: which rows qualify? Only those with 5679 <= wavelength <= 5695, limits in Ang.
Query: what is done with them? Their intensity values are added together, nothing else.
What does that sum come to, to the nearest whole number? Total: 1781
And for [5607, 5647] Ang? 4456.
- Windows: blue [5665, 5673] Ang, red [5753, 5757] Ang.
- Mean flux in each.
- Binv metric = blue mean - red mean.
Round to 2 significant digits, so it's 21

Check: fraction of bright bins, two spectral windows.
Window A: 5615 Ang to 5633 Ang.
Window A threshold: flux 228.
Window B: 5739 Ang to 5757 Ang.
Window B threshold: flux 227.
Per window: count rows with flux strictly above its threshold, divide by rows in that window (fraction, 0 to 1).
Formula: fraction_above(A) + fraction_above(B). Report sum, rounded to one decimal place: 0.4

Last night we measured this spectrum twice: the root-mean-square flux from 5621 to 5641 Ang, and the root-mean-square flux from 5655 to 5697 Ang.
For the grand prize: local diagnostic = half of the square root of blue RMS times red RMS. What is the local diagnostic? 114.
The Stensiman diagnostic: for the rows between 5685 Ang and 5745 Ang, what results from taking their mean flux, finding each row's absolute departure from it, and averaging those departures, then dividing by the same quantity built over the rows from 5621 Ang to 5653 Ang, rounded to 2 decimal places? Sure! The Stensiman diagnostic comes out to 1.61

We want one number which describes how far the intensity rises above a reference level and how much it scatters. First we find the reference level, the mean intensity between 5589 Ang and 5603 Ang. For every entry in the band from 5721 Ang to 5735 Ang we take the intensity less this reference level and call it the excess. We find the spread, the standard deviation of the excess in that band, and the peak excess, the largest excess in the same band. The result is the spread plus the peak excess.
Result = 28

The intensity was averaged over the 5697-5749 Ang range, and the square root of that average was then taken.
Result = 15.4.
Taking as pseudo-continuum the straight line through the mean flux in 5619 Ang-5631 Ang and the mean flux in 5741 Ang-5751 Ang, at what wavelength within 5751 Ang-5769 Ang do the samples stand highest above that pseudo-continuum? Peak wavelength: 5766.0 Ang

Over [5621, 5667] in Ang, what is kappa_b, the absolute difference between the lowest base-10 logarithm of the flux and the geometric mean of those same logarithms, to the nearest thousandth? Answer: 0.031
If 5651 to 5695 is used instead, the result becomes 0.025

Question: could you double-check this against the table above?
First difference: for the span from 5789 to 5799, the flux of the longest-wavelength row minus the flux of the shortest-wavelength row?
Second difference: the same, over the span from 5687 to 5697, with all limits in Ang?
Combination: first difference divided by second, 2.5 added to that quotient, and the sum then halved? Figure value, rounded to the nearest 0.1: 0.3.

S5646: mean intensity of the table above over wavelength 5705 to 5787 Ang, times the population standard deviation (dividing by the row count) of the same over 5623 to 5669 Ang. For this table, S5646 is 1780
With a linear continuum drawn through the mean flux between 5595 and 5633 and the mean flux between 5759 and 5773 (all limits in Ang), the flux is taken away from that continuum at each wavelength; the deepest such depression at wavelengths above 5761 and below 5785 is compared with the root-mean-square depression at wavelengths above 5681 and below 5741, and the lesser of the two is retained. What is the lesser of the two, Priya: 11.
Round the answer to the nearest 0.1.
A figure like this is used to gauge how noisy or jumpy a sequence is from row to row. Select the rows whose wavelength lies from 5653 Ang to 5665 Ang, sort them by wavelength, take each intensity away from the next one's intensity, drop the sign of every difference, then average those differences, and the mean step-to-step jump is 1.6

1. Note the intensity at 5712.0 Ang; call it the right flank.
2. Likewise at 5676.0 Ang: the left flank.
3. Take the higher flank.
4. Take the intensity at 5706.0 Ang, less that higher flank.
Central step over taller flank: -7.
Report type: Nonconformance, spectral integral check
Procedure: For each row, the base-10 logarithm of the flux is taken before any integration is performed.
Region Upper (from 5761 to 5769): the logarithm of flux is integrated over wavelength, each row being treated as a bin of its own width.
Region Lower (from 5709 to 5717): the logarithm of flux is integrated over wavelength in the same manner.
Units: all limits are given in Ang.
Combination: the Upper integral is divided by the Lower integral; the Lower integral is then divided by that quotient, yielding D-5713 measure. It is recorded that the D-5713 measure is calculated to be 19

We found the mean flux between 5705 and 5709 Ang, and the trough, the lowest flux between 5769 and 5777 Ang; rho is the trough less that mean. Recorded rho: -25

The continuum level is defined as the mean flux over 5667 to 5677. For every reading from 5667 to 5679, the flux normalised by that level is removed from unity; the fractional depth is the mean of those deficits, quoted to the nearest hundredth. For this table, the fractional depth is 0.00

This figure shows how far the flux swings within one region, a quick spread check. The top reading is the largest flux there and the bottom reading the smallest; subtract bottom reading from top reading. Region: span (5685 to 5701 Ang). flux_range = 15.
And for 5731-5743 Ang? 11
